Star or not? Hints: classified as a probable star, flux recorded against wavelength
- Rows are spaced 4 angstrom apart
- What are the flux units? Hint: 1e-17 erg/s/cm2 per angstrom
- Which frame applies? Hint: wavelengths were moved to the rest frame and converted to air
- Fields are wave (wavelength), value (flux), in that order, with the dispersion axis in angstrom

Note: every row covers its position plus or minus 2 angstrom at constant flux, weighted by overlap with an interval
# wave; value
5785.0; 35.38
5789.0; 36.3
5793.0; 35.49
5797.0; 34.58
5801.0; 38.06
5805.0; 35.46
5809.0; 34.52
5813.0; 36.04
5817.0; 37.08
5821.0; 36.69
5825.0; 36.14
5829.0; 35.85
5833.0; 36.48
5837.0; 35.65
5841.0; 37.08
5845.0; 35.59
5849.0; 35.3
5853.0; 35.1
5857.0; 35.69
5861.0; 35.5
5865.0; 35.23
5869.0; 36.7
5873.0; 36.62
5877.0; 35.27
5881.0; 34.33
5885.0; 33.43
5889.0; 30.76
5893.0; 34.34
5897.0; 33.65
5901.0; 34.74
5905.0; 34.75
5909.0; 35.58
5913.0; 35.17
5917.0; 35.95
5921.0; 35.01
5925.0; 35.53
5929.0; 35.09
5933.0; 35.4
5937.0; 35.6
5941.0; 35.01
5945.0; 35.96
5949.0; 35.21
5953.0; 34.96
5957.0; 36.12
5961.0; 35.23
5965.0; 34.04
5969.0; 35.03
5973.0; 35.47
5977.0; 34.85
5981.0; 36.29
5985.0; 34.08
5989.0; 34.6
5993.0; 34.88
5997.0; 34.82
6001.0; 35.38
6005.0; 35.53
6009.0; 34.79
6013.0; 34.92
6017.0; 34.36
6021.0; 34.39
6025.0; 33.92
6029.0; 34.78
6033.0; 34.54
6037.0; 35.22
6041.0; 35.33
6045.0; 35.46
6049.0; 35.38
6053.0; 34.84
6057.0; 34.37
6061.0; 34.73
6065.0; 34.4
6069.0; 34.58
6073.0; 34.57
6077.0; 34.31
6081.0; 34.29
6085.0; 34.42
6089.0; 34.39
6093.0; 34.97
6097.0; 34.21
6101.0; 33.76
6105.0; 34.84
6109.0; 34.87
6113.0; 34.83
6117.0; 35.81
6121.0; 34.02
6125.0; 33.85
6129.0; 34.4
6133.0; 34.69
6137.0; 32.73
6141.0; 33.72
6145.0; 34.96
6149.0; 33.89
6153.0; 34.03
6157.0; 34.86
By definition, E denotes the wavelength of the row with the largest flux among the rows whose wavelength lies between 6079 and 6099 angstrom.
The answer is 6093.0 angstrom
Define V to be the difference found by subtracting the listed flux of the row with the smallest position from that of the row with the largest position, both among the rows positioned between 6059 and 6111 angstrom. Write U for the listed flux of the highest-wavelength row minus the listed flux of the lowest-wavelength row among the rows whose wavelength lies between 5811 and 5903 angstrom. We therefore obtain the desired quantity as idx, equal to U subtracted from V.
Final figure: 1.44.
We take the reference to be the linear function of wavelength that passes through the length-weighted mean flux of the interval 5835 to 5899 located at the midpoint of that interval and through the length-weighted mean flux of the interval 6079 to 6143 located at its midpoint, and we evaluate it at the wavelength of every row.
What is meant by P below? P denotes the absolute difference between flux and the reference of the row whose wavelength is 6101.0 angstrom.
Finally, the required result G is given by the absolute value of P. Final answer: 0.63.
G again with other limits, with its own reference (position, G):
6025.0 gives 0.67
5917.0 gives 1.07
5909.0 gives 0.68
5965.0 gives 0.71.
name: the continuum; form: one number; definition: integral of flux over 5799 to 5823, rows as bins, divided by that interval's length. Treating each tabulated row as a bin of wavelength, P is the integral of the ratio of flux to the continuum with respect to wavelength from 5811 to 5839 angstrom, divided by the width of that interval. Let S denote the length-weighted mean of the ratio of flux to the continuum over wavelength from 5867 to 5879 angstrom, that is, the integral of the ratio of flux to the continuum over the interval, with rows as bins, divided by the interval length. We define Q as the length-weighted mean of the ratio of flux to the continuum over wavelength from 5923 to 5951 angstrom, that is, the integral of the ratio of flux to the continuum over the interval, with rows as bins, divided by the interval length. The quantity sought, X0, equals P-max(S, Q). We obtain 0.002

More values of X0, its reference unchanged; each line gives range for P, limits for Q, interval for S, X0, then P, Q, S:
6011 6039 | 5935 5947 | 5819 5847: -0.045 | 0.953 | 0.978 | 0.997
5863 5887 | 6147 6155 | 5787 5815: -0.014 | 0.971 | 0.935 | 0.985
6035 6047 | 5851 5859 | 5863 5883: -0.008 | 0.973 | 0.975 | 0.981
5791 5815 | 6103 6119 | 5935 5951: 0.007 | 0.983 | 0.966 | 0.976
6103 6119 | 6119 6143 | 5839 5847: -0.034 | 0.966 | 0.934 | 1.001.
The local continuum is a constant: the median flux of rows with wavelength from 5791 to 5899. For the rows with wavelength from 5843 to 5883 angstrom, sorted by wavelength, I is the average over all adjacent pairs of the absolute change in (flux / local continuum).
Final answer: 0.017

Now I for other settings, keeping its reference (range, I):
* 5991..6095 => 0.009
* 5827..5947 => 0.024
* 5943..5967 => 0.024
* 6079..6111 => 0.012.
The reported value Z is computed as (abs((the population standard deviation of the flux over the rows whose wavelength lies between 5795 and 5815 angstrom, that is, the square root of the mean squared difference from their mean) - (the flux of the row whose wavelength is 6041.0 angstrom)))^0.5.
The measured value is 5.83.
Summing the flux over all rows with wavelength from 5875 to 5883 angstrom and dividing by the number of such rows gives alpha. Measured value 34.8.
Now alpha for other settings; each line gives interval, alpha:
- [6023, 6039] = 34.6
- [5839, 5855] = 35.8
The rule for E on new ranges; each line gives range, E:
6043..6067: 6045.0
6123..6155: 6145.0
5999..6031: 6005.0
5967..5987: 5981.0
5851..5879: 5869.0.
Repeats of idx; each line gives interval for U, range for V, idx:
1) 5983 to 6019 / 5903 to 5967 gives -0.99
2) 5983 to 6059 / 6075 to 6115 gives 0.23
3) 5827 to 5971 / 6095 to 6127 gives 0.46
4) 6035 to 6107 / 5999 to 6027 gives -1.08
